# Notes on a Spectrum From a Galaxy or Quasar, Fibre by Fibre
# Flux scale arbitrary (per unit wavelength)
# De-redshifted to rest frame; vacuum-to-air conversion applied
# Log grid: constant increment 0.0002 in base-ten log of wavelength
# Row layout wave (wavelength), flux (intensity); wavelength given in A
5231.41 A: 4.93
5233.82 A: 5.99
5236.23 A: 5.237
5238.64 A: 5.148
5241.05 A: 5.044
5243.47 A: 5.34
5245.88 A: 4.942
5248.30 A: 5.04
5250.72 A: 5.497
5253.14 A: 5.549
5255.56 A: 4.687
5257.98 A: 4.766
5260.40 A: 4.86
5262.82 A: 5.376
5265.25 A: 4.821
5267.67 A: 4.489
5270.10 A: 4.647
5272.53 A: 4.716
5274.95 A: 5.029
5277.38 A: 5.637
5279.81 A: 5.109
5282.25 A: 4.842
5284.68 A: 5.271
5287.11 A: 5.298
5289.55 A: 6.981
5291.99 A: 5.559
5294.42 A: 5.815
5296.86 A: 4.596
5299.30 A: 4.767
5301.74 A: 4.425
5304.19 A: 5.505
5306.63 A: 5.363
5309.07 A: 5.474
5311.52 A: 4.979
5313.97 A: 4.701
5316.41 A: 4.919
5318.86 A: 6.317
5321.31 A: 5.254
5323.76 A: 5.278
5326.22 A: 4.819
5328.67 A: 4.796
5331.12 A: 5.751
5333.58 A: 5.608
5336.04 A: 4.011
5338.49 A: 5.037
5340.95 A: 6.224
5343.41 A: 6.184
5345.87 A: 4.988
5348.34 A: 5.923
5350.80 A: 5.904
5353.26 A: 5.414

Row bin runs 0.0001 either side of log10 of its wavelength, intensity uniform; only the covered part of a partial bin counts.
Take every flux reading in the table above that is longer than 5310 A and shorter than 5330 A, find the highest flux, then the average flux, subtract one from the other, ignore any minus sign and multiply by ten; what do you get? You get 12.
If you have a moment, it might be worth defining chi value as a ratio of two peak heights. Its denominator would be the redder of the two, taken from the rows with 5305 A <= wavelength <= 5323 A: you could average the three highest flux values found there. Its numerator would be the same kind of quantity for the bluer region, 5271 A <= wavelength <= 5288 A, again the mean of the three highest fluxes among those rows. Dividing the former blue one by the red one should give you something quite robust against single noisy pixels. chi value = 0.94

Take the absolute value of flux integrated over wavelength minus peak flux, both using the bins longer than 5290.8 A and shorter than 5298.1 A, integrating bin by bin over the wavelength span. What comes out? 33.1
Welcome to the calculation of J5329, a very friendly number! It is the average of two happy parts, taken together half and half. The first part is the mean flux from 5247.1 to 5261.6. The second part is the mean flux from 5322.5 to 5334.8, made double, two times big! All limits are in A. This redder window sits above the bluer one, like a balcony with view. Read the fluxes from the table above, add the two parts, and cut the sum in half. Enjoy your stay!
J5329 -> 7.78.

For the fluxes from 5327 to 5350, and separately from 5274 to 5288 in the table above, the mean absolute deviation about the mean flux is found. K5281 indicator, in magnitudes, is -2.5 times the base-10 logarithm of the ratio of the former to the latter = -1.2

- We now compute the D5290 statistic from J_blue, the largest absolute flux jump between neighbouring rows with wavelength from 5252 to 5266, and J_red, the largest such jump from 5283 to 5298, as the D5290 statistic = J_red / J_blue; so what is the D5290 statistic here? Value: 2.0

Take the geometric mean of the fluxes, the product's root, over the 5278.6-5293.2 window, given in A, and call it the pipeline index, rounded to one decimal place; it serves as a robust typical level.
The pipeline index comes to 5.5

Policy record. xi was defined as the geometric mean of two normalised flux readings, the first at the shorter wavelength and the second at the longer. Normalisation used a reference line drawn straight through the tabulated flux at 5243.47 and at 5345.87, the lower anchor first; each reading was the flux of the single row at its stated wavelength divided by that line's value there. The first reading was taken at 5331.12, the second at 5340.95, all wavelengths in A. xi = 1.19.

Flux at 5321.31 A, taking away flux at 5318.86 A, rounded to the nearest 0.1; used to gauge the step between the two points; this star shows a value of -1.1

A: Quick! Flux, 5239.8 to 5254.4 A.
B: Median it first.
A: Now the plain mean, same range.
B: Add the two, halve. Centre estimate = 5.21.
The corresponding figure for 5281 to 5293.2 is 5.44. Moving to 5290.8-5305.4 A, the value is 5.12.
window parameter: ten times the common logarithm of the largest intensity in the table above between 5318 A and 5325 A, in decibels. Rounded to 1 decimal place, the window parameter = 8.0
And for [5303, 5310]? 7.4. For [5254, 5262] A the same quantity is 6.9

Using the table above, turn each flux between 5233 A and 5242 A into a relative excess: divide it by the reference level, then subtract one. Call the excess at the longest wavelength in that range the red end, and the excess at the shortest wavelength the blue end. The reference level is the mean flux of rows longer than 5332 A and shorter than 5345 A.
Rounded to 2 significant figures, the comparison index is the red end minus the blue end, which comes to -0.17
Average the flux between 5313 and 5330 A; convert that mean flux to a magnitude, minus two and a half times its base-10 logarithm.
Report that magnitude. -1.78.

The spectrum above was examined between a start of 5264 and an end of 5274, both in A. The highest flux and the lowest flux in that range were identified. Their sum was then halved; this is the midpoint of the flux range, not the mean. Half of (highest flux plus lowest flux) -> 4.7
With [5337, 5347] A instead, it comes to 5.6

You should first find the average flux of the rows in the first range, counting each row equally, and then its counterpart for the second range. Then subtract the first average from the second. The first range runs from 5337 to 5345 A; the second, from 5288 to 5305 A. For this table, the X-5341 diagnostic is -0.4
